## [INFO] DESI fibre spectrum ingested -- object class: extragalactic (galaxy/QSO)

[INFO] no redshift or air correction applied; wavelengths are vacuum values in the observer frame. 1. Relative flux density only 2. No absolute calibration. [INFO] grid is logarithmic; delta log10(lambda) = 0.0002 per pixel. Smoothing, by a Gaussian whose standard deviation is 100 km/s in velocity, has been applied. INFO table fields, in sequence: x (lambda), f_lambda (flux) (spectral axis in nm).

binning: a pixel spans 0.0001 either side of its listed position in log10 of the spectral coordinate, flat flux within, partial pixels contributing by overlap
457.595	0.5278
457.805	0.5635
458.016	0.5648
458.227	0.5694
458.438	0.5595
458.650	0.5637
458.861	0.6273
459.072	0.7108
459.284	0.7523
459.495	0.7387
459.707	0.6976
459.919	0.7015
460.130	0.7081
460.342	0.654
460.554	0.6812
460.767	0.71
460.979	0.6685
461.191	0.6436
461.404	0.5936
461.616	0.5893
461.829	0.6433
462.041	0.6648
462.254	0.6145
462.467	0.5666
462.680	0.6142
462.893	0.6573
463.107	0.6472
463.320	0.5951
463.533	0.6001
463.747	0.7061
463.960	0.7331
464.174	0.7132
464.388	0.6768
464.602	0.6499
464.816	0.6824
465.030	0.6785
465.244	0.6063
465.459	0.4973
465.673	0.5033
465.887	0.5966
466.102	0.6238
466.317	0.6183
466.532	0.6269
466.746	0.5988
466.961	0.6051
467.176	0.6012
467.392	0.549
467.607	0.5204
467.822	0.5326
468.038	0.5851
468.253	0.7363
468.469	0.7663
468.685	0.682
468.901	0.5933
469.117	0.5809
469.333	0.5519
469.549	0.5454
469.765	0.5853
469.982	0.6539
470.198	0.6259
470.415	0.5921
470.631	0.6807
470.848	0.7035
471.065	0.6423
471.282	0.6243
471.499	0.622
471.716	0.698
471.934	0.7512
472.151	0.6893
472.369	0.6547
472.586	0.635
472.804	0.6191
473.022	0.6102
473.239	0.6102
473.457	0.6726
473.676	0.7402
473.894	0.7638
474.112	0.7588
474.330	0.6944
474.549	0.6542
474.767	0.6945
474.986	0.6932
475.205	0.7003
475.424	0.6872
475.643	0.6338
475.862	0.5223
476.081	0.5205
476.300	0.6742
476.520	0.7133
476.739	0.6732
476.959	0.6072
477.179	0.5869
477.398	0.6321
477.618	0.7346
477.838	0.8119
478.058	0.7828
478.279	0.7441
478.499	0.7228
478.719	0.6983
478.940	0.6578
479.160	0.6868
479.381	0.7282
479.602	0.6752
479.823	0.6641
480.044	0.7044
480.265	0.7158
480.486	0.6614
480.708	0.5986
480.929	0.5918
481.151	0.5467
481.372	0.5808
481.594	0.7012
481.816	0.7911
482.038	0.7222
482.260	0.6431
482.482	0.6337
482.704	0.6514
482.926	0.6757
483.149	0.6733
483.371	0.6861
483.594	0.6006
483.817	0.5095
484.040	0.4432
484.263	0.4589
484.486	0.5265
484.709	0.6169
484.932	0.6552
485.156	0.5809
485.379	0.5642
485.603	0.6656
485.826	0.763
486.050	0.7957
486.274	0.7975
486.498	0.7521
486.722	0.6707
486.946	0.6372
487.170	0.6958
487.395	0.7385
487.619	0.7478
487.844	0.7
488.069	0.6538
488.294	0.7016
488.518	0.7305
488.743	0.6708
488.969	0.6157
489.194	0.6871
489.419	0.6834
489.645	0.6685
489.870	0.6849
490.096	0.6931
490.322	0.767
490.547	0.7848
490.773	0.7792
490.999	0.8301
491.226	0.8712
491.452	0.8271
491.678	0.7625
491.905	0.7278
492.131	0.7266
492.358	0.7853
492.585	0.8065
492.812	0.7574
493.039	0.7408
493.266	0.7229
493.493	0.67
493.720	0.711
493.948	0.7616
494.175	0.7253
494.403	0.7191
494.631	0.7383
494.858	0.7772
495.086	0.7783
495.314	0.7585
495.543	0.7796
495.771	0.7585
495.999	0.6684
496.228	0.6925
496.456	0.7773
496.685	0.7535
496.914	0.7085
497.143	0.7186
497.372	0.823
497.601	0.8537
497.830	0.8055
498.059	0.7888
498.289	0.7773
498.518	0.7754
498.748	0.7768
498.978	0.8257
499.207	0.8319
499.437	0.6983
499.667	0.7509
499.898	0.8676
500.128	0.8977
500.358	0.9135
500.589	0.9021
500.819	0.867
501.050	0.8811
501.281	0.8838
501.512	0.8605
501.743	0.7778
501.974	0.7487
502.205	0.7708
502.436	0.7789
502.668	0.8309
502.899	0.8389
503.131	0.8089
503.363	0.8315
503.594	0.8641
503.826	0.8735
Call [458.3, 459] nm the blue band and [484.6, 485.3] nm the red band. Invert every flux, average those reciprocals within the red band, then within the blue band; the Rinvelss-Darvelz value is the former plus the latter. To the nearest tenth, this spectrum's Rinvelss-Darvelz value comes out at 3.3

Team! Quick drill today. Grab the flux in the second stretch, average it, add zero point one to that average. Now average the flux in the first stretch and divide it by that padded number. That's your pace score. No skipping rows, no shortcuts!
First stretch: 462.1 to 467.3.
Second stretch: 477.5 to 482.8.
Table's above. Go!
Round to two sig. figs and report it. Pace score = 0.80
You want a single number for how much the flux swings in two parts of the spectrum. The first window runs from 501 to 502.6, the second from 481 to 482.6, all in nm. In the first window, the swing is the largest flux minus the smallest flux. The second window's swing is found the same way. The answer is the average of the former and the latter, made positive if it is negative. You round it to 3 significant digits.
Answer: 0.190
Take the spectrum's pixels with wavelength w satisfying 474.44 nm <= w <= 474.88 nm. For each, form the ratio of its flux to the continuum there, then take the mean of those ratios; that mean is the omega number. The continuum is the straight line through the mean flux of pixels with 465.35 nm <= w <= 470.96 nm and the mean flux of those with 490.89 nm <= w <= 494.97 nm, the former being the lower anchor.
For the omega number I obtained 1.04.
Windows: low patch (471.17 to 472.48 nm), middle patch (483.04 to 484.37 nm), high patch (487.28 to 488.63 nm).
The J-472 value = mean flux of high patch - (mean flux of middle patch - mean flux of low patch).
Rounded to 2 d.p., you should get 0.82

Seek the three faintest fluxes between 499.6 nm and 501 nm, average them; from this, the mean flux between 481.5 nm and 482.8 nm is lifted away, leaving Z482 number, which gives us 0.138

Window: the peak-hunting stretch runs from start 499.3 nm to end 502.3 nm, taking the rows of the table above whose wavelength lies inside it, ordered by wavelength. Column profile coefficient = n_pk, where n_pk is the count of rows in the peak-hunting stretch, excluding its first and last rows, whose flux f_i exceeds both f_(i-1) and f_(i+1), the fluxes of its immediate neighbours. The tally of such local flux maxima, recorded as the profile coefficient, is 2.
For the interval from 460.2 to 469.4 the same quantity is 9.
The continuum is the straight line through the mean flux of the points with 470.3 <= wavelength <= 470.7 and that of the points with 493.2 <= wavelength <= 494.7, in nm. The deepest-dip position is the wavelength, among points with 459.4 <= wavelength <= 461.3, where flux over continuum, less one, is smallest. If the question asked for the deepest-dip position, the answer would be 461.191 nm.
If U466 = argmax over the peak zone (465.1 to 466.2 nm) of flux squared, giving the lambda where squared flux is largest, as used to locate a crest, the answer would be 466.102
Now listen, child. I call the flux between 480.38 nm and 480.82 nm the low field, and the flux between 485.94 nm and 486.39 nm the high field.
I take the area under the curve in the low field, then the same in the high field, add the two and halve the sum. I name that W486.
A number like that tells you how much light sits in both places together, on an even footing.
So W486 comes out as 0.318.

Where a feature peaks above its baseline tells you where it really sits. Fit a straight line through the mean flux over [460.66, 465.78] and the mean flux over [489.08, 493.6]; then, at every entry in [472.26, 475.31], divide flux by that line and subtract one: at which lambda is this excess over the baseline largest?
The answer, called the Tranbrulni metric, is 473.894 nm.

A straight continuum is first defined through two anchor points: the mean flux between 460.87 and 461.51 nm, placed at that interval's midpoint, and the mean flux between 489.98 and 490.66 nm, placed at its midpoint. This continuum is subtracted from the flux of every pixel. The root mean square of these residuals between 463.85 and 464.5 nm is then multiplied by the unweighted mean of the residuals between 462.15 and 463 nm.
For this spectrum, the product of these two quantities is -0.0018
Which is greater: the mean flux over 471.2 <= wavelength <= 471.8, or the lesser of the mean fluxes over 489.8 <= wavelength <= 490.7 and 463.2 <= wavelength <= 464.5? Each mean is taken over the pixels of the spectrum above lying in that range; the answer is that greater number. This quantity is 0.671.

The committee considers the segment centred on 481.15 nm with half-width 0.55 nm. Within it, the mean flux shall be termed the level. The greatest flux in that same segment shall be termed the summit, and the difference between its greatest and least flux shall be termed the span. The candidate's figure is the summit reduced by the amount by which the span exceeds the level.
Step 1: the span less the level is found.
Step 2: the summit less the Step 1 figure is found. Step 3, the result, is 1.15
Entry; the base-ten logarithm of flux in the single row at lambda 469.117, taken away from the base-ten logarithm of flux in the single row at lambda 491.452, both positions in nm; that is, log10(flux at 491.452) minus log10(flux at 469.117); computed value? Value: 0.153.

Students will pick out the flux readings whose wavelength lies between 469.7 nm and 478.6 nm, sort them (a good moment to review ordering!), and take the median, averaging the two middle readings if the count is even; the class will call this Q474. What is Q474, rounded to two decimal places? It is 0.67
